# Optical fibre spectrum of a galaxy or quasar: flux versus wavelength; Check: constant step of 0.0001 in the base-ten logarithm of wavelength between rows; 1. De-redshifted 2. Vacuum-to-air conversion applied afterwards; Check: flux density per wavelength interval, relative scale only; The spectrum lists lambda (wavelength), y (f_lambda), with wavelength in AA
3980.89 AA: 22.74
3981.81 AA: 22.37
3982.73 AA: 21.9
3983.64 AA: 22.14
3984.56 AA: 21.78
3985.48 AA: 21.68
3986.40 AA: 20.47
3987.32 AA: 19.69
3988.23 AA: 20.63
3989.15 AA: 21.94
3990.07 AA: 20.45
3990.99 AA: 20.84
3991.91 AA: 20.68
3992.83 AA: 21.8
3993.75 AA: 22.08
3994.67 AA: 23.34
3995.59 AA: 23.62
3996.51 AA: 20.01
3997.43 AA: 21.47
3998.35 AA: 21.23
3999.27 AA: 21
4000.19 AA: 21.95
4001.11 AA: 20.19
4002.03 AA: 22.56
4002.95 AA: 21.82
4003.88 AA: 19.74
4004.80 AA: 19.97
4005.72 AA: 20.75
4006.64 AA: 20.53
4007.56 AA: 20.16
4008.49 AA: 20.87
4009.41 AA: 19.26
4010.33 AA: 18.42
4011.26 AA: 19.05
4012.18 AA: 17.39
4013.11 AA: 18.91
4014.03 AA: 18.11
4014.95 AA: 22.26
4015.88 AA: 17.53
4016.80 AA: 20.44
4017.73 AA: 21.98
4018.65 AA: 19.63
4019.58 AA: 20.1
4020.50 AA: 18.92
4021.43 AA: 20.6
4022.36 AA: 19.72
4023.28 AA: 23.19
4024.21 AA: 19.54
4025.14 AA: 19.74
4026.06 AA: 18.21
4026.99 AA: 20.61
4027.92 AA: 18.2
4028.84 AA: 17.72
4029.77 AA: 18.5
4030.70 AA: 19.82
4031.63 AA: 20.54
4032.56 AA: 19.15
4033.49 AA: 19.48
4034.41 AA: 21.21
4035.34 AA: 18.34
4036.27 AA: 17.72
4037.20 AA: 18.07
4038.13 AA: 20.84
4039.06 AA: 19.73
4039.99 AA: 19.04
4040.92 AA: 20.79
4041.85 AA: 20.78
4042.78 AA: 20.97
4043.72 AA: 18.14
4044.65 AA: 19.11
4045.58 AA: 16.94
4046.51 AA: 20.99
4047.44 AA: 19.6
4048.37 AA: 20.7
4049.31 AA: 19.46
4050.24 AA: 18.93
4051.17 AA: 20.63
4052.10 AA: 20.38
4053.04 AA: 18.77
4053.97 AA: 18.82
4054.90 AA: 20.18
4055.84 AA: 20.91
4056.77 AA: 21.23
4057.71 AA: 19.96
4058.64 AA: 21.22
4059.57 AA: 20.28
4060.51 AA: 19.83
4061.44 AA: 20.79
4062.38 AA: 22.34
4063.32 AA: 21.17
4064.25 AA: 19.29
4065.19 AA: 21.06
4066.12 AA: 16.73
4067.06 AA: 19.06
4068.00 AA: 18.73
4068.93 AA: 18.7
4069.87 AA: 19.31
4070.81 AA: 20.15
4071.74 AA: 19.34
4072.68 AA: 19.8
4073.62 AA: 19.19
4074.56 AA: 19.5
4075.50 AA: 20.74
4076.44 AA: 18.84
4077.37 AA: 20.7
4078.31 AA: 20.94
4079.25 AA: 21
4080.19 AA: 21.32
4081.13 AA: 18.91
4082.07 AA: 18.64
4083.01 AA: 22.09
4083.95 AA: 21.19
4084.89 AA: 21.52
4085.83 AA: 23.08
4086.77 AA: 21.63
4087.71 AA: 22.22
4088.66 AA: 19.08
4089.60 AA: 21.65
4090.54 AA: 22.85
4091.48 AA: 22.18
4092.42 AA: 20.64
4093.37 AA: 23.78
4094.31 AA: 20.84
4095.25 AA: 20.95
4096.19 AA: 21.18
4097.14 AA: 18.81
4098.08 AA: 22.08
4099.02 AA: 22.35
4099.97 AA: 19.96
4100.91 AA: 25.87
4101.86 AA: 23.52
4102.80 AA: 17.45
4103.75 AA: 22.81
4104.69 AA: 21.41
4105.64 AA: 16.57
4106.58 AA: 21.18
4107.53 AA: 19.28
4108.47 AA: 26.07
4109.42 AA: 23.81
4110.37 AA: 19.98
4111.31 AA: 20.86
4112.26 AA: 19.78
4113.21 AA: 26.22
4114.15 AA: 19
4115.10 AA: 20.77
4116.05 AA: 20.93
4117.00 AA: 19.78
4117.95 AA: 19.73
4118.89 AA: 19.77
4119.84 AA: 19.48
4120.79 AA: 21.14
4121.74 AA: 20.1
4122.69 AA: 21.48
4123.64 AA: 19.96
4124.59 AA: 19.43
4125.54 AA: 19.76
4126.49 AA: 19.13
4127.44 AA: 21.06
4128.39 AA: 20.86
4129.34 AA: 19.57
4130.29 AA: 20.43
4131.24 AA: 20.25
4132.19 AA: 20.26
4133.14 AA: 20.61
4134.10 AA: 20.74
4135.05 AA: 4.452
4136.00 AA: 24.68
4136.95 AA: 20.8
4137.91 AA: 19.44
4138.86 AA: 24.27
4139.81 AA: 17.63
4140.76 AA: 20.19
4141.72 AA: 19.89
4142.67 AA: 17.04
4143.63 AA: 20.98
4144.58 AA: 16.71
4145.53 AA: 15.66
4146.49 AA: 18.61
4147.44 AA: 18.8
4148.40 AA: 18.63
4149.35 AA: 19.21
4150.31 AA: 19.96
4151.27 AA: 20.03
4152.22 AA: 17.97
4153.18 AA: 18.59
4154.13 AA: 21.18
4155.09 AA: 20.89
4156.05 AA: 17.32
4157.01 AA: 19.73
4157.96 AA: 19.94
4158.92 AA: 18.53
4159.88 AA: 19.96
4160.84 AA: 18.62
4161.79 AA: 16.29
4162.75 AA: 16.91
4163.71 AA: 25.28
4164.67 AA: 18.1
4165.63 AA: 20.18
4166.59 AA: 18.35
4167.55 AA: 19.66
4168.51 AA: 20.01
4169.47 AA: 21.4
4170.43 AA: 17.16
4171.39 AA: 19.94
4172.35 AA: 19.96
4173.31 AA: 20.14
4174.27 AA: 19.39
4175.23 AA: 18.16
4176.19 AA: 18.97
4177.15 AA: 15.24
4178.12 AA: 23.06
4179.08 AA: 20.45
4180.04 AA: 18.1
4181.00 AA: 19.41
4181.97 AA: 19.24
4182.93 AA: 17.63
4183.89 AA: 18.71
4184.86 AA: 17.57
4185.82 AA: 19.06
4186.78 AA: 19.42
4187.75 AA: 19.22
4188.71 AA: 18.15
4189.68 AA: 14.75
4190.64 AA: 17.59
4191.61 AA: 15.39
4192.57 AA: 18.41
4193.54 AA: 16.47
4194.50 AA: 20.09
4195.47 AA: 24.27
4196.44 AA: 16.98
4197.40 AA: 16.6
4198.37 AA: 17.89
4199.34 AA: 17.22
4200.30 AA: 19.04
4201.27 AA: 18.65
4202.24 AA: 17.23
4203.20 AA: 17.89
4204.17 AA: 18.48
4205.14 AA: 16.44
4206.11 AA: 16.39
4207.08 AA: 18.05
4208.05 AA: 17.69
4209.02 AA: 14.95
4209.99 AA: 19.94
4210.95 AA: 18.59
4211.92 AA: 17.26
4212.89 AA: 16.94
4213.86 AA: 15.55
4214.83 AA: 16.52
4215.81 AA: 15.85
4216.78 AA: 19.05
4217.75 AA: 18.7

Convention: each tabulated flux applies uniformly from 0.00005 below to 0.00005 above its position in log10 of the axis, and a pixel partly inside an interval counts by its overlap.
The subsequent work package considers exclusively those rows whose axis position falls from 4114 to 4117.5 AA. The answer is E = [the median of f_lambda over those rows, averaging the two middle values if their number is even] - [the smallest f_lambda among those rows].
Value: 1.3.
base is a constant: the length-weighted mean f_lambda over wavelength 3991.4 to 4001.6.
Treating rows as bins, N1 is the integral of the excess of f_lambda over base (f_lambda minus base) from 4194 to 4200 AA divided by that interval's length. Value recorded -2.75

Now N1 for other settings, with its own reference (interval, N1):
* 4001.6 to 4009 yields -0.80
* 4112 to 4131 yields -1.16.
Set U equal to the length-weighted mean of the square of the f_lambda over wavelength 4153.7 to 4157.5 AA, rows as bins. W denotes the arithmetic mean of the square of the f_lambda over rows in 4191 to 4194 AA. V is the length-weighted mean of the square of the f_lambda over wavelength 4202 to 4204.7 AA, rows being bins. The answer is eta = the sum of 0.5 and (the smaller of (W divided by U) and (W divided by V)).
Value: 1.22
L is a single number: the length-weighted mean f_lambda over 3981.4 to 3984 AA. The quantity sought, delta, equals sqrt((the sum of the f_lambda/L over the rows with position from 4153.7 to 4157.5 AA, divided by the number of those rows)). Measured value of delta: 0.94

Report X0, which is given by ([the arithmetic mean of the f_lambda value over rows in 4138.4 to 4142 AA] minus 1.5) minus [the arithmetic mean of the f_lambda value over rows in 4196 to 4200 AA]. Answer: 1.8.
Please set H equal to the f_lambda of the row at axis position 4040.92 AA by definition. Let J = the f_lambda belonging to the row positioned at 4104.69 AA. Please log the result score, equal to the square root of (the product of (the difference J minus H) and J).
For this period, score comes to 4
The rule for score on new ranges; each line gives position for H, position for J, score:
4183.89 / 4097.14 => 1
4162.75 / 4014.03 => 5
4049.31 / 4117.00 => 3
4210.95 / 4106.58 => 7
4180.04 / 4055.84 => 8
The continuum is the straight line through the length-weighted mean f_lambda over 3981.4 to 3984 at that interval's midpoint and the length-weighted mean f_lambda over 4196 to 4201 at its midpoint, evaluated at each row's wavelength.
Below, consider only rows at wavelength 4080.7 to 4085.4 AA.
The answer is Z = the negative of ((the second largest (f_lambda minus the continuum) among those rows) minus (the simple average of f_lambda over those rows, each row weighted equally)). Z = 19.0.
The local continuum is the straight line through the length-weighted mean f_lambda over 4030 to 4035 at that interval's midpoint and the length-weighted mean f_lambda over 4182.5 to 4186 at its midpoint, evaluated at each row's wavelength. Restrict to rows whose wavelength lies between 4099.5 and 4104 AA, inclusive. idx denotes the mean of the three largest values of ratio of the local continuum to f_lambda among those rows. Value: 0.96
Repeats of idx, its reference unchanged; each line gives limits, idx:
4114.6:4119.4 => 0.96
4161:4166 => 1.08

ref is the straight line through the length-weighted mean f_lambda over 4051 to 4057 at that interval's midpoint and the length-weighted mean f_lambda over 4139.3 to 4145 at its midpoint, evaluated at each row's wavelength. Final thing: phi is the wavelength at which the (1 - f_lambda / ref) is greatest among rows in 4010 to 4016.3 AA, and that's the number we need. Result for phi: 4012.18 AA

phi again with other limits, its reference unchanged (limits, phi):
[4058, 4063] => 4060.51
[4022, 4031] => 4028.84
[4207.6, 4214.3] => 4209.02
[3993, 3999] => 3996.51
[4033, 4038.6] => 4036.27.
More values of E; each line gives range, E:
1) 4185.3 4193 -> 3.5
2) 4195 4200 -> 0.6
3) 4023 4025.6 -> 0.2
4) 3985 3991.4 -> 0.9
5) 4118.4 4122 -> 0.5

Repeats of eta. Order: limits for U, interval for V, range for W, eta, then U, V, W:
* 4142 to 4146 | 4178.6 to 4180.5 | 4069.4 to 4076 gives 1.54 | 318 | 374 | 389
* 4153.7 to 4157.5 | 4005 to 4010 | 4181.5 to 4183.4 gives 1.33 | 393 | 411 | 340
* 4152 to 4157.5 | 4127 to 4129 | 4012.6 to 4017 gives 1.37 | 376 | 436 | 381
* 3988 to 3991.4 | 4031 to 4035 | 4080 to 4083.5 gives 1.44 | 440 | 402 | 412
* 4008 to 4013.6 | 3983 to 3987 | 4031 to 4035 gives 1.38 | 361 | 461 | 404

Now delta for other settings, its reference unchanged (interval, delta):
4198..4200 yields 0.89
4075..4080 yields 0.96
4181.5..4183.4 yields 0.91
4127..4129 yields 0.97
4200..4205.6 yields 0.90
